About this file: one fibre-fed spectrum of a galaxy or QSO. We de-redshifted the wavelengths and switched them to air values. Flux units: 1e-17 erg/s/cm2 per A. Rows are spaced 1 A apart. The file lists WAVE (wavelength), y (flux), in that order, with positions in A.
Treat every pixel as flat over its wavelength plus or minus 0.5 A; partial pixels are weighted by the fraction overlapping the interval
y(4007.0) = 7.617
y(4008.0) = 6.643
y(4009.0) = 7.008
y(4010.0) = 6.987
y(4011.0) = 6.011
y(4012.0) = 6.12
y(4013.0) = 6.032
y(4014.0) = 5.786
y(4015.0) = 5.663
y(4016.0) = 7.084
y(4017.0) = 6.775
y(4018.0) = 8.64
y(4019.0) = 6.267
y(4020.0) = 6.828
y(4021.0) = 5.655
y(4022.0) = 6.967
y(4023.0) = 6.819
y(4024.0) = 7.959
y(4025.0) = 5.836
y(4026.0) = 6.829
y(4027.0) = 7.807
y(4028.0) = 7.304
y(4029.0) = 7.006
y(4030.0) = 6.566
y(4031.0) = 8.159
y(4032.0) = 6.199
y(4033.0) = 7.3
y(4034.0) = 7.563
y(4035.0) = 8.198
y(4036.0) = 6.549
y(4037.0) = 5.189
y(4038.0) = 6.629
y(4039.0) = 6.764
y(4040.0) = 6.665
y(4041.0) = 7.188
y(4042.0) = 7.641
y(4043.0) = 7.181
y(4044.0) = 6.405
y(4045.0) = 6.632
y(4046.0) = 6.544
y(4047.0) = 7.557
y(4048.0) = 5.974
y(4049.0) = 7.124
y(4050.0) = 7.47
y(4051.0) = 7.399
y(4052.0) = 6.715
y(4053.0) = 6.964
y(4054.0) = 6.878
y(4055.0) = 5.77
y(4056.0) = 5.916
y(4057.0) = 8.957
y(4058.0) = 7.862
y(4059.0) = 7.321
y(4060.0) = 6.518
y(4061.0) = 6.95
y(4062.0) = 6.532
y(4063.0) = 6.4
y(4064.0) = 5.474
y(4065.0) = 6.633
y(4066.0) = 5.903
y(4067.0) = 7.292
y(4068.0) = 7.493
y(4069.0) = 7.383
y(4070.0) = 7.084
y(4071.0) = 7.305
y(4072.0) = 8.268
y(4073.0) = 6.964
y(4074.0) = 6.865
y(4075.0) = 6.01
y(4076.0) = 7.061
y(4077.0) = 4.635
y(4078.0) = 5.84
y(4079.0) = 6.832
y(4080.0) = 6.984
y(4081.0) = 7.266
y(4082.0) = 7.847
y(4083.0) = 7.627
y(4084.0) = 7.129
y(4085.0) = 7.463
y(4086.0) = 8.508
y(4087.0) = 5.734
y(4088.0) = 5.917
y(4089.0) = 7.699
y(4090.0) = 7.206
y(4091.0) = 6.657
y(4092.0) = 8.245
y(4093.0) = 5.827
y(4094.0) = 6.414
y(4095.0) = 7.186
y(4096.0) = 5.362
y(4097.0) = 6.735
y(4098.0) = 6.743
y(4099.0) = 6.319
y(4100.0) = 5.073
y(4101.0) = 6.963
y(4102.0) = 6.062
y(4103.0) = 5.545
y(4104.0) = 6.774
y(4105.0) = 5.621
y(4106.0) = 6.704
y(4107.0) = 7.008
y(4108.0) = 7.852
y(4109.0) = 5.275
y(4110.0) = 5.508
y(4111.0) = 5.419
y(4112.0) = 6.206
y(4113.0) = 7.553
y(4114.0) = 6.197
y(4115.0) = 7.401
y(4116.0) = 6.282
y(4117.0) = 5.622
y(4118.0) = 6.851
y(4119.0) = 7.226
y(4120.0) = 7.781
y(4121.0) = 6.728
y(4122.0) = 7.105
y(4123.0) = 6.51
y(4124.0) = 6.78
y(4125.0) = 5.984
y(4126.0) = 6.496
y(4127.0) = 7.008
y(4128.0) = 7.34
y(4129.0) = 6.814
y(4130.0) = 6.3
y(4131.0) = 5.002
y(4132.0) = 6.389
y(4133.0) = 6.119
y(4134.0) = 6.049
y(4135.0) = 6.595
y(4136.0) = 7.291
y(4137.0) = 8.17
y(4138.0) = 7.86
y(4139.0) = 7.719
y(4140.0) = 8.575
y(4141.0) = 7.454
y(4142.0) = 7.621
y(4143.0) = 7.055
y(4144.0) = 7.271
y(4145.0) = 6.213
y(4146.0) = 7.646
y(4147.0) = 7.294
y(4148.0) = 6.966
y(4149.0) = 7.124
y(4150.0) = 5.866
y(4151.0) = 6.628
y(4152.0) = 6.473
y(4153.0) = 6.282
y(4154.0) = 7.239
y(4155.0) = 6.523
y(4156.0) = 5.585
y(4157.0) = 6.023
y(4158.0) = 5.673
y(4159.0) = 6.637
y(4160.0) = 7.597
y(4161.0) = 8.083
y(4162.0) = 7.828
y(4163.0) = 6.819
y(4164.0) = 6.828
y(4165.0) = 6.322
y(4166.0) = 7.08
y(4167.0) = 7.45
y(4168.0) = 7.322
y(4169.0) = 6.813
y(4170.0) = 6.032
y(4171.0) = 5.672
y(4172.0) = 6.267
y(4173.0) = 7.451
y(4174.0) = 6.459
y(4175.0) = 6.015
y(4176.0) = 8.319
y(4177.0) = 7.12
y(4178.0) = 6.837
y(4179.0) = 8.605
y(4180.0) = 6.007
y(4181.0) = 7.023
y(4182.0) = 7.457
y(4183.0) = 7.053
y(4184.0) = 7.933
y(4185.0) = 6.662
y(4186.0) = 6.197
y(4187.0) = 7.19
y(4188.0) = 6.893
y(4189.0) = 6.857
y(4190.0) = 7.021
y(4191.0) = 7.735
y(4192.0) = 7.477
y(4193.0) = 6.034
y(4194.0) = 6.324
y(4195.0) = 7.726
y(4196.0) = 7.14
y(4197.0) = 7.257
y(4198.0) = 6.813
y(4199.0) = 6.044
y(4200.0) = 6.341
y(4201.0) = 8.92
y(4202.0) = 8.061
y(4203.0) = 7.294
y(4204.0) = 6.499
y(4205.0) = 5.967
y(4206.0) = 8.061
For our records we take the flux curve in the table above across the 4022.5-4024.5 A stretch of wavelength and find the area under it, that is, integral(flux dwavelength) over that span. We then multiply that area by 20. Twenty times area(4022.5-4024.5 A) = 296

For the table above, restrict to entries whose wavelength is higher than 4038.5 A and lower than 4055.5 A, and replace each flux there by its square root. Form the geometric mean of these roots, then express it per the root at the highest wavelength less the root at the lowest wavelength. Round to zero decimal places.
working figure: -13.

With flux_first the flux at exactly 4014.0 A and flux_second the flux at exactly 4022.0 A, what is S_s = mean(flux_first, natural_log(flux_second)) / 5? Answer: 0.77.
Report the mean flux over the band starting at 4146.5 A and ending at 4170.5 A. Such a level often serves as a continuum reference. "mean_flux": 6.8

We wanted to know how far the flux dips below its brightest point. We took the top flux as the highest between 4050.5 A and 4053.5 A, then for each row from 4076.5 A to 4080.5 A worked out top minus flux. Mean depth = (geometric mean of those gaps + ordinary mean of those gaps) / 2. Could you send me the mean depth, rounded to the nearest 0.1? 1.2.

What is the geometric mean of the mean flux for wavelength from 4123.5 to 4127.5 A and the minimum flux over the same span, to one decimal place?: 6.3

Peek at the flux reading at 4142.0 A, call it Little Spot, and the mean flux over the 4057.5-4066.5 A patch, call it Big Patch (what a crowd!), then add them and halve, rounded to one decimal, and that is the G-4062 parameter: 7.1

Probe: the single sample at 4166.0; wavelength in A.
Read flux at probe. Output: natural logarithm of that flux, 1.96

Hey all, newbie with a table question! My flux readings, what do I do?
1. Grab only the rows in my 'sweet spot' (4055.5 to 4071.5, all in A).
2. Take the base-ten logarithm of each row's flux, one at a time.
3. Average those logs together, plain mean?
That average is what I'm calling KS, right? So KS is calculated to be 0.838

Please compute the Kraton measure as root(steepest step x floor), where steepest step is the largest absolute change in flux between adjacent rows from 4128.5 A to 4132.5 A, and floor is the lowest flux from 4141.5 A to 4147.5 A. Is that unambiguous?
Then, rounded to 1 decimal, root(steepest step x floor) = 2.9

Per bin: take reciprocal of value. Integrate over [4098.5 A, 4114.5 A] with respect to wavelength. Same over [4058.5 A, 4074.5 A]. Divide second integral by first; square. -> 0.811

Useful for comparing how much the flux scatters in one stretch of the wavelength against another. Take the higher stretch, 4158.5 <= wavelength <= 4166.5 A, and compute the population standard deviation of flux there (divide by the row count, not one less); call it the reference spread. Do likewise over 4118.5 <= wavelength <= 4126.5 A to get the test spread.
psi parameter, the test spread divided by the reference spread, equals 0.9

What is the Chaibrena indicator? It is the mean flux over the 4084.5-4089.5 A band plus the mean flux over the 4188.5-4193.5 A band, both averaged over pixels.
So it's 14.1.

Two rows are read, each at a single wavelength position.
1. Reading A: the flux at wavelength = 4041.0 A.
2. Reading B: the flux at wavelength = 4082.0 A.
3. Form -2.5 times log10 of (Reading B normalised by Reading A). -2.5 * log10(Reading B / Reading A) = -0.10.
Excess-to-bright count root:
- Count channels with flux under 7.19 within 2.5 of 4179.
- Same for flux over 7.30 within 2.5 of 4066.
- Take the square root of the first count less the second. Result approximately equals 1.73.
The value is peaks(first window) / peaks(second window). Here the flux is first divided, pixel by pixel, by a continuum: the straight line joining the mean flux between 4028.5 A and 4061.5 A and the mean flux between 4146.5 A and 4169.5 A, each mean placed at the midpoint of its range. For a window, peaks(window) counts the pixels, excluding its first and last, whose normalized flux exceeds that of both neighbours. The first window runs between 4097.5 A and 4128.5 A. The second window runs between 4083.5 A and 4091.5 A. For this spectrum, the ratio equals 4.5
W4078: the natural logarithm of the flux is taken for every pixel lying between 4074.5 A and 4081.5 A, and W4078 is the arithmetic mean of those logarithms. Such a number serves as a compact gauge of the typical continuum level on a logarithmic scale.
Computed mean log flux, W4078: 1.84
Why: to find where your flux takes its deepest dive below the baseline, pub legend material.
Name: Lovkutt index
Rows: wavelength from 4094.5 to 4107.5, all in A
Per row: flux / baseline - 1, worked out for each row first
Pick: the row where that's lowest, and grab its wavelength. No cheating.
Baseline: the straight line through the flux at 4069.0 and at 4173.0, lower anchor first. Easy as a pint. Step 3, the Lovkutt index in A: 4100.0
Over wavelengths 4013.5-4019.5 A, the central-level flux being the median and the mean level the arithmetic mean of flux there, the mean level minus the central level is 0.18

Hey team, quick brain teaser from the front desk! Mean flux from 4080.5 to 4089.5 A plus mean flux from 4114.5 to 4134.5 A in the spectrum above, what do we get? 13.8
